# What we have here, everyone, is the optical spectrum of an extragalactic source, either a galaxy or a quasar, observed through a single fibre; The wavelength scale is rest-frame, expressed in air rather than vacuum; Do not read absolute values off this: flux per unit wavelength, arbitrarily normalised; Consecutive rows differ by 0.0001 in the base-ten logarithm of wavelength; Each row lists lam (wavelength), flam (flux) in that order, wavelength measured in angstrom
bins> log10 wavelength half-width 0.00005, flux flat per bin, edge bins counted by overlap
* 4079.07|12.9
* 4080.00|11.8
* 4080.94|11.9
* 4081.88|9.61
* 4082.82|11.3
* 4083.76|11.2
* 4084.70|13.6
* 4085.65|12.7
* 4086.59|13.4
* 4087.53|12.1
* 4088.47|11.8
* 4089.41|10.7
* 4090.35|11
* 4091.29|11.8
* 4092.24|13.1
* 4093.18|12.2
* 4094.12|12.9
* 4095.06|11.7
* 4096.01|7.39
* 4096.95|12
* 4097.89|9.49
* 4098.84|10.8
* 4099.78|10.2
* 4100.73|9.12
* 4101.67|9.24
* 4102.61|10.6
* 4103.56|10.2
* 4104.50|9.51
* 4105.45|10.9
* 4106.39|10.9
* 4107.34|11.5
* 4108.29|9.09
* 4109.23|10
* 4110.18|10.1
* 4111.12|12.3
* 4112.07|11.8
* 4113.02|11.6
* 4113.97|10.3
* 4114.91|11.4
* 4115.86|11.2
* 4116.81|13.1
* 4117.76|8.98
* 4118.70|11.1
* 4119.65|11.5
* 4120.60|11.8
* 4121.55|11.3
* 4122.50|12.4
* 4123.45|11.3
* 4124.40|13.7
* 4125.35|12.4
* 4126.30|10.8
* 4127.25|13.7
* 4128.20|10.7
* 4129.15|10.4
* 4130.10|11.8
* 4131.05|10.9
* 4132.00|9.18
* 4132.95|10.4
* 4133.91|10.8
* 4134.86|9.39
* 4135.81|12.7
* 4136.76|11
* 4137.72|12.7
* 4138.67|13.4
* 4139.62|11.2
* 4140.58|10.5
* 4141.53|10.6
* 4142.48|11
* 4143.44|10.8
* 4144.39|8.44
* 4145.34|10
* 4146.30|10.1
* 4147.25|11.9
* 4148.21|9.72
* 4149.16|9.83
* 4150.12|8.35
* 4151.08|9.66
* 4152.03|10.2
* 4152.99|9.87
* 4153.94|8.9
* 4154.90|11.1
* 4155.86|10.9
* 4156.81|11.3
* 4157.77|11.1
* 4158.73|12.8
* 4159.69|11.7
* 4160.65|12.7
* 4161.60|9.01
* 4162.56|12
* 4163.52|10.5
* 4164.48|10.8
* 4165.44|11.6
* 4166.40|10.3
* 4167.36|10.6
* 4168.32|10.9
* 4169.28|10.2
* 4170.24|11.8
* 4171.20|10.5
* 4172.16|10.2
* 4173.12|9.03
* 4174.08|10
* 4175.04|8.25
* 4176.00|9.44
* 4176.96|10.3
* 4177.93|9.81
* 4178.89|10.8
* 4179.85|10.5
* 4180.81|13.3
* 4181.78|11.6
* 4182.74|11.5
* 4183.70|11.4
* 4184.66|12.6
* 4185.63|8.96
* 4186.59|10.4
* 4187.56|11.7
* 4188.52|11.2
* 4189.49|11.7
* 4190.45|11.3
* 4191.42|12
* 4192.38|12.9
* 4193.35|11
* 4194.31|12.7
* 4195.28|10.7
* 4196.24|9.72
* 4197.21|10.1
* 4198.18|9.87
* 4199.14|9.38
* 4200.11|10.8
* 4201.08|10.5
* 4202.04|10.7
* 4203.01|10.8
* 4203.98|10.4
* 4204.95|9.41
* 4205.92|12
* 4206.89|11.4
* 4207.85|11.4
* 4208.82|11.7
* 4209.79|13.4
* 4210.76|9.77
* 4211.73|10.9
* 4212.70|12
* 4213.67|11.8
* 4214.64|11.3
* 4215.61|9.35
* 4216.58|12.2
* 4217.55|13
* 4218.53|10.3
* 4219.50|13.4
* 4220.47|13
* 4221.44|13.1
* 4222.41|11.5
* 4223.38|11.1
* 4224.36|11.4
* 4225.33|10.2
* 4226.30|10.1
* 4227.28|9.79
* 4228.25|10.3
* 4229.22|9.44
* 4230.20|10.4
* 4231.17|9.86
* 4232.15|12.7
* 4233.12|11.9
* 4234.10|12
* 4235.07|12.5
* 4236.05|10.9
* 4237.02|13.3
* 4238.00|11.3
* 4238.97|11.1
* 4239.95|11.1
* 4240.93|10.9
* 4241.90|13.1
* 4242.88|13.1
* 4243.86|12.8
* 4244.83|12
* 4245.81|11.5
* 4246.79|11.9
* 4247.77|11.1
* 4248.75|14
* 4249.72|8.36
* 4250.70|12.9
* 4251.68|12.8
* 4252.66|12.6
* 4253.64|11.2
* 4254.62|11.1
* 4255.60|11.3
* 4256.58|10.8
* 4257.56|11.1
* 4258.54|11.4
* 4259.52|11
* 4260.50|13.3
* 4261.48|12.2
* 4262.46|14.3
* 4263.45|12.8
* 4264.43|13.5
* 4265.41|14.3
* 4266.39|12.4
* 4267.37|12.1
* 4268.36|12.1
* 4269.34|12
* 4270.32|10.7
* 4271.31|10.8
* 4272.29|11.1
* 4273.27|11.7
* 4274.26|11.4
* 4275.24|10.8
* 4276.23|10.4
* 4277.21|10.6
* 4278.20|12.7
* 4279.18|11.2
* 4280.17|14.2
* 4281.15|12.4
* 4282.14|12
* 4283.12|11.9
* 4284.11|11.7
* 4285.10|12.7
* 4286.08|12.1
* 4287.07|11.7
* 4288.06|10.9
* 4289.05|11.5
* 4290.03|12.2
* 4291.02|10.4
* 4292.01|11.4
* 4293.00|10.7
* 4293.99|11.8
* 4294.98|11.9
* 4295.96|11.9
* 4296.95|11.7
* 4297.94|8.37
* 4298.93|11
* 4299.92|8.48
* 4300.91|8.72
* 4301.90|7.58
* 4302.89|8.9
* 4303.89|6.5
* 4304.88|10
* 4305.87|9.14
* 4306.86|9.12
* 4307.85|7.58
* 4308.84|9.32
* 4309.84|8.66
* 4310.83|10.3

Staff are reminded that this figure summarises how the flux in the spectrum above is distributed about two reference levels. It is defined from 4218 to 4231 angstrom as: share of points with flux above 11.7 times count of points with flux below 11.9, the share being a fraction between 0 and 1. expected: 2.3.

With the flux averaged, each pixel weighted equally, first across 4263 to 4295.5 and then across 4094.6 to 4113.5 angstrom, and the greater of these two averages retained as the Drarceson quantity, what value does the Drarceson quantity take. 11.82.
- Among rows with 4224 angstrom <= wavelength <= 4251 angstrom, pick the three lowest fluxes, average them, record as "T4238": 9.2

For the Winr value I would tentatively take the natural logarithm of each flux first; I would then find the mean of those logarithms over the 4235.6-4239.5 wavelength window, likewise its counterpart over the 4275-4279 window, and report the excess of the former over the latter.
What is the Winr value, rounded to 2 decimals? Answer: 0.05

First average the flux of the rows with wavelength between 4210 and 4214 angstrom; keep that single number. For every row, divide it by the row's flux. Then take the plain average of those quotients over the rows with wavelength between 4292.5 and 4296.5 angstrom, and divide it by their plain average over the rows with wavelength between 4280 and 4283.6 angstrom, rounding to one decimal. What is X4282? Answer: 1.1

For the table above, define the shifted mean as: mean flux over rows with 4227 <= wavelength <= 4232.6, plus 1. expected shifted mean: 11.4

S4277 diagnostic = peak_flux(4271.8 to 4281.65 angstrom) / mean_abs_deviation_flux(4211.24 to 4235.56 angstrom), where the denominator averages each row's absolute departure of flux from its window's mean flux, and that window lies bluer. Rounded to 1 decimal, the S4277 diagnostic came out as 13.6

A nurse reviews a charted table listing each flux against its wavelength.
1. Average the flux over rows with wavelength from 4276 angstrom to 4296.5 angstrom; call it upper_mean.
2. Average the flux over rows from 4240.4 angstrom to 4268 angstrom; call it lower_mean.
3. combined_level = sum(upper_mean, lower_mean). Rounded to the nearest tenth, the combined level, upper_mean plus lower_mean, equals 23.9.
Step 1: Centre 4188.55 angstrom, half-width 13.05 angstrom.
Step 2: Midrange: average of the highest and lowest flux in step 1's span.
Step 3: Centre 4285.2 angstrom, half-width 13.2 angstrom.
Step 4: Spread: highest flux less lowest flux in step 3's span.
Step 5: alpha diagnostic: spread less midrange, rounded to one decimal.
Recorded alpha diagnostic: -5.3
